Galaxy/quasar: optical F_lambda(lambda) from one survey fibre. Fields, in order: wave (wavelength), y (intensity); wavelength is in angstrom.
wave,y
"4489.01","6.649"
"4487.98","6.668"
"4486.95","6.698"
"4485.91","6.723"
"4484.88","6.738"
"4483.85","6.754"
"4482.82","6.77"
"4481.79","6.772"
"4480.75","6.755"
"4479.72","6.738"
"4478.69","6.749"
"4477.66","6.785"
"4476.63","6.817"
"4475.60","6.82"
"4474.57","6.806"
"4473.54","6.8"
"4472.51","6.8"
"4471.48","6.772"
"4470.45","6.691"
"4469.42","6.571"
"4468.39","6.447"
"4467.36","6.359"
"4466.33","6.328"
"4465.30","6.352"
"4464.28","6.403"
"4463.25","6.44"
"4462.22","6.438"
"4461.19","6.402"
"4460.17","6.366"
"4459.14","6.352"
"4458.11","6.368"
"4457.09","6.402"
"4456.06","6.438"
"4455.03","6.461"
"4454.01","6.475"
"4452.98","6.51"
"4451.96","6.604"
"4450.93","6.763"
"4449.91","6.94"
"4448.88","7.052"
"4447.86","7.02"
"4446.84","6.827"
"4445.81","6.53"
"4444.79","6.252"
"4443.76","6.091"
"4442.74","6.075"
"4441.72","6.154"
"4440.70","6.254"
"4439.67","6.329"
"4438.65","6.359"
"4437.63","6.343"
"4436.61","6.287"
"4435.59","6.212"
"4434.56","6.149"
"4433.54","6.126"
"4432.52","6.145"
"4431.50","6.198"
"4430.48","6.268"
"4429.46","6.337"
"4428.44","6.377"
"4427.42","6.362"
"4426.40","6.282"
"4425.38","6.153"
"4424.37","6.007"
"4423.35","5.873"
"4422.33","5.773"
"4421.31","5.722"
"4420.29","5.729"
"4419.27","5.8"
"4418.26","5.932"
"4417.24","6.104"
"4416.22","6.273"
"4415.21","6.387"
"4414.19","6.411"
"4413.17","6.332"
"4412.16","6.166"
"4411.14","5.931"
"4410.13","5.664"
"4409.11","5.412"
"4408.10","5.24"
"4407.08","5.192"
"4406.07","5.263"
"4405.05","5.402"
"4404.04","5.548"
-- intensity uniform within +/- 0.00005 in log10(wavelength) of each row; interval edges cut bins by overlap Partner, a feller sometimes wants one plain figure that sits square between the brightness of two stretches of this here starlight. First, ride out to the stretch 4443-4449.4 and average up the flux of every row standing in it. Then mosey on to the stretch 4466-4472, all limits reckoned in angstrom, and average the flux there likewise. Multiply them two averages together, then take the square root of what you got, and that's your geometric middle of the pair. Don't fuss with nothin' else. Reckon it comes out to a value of 6.6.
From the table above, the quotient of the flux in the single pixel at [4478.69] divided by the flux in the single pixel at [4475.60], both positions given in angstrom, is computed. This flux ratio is 0.99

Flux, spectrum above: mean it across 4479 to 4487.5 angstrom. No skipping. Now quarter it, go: 1.69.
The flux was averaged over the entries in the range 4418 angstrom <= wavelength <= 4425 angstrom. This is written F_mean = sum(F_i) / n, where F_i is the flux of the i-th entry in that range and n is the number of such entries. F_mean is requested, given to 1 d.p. 5.8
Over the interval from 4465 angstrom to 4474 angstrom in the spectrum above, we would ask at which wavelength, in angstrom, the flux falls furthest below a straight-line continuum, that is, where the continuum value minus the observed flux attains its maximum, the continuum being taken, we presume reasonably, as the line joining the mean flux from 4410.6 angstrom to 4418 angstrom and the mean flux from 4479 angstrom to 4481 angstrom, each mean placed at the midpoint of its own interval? 4466.33 angstrom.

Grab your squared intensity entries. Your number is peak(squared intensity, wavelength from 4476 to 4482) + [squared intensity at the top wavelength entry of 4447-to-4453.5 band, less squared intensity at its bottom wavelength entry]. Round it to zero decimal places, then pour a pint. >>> 40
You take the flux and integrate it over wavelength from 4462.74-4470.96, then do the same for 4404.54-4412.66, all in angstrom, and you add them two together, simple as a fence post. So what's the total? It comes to 98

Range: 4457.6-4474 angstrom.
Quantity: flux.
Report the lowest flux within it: 6.328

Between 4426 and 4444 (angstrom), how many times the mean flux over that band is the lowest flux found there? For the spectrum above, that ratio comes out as 0.973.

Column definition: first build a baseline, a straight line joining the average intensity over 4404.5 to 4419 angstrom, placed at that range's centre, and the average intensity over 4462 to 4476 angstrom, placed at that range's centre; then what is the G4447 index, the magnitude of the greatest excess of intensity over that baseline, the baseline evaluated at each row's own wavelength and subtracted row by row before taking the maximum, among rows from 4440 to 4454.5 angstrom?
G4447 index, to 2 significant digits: 0.74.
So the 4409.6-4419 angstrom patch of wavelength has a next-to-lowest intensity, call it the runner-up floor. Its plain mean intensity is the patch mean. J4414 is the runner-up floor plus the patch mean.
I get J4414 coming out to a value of 12.1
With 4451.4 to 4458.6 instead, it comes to 12.9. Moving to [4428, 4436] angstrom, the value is 12.4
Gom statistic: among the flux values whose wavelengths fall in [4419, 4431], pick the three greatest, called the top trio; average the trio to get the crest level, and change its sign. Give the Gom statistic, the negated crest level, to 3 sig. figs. -6.36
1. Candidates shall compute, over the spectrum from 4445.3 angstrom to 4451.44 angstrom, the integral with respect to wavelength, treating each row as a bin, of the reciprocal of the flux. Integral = 0.897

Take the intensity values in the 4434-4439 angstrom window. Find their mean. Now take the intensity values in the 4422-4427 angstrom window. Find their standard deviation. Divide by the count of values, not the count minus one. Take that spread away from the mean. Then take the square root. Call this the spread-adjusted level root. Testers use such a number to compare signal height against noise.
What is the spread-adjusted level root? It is 2.47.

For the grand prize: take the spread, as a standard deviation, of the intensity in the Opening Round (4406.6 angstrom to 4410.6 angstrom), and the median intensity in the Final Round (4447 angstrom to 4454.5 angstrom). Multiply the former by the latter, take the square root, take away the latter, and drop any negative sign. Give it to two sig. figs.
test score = 5.6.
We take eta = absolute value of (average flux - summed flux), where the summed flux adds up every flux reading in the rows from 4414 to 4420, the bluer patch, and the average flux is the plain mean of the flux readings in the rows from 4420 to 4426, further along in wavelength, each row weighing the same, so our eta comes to 31.0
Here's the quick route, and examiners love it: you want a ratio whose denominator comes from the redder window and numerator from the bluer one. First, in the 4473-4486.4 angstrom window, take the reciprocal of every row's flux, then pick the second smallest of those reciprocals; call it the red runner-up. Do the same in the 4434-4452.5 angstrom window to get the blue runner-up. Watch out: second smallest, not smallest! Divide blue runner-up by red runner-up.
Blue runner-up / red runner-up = 0.97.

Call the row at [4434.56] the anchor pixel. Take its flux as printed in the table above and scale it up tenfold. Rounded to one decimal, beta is 61.5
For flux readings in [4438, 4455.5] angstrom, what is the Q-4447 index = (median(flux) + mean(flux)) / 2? 6.49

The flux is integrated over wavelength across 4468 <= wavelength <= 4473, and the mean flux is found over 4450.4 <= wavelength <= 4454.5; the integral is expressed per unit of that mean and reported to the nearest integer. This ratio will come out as 5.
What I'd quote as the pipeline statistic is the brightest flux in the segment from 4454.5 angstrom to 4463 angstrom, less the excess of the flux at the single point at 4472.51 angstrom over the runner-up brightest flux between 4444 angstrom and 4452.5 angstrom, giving 6.68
